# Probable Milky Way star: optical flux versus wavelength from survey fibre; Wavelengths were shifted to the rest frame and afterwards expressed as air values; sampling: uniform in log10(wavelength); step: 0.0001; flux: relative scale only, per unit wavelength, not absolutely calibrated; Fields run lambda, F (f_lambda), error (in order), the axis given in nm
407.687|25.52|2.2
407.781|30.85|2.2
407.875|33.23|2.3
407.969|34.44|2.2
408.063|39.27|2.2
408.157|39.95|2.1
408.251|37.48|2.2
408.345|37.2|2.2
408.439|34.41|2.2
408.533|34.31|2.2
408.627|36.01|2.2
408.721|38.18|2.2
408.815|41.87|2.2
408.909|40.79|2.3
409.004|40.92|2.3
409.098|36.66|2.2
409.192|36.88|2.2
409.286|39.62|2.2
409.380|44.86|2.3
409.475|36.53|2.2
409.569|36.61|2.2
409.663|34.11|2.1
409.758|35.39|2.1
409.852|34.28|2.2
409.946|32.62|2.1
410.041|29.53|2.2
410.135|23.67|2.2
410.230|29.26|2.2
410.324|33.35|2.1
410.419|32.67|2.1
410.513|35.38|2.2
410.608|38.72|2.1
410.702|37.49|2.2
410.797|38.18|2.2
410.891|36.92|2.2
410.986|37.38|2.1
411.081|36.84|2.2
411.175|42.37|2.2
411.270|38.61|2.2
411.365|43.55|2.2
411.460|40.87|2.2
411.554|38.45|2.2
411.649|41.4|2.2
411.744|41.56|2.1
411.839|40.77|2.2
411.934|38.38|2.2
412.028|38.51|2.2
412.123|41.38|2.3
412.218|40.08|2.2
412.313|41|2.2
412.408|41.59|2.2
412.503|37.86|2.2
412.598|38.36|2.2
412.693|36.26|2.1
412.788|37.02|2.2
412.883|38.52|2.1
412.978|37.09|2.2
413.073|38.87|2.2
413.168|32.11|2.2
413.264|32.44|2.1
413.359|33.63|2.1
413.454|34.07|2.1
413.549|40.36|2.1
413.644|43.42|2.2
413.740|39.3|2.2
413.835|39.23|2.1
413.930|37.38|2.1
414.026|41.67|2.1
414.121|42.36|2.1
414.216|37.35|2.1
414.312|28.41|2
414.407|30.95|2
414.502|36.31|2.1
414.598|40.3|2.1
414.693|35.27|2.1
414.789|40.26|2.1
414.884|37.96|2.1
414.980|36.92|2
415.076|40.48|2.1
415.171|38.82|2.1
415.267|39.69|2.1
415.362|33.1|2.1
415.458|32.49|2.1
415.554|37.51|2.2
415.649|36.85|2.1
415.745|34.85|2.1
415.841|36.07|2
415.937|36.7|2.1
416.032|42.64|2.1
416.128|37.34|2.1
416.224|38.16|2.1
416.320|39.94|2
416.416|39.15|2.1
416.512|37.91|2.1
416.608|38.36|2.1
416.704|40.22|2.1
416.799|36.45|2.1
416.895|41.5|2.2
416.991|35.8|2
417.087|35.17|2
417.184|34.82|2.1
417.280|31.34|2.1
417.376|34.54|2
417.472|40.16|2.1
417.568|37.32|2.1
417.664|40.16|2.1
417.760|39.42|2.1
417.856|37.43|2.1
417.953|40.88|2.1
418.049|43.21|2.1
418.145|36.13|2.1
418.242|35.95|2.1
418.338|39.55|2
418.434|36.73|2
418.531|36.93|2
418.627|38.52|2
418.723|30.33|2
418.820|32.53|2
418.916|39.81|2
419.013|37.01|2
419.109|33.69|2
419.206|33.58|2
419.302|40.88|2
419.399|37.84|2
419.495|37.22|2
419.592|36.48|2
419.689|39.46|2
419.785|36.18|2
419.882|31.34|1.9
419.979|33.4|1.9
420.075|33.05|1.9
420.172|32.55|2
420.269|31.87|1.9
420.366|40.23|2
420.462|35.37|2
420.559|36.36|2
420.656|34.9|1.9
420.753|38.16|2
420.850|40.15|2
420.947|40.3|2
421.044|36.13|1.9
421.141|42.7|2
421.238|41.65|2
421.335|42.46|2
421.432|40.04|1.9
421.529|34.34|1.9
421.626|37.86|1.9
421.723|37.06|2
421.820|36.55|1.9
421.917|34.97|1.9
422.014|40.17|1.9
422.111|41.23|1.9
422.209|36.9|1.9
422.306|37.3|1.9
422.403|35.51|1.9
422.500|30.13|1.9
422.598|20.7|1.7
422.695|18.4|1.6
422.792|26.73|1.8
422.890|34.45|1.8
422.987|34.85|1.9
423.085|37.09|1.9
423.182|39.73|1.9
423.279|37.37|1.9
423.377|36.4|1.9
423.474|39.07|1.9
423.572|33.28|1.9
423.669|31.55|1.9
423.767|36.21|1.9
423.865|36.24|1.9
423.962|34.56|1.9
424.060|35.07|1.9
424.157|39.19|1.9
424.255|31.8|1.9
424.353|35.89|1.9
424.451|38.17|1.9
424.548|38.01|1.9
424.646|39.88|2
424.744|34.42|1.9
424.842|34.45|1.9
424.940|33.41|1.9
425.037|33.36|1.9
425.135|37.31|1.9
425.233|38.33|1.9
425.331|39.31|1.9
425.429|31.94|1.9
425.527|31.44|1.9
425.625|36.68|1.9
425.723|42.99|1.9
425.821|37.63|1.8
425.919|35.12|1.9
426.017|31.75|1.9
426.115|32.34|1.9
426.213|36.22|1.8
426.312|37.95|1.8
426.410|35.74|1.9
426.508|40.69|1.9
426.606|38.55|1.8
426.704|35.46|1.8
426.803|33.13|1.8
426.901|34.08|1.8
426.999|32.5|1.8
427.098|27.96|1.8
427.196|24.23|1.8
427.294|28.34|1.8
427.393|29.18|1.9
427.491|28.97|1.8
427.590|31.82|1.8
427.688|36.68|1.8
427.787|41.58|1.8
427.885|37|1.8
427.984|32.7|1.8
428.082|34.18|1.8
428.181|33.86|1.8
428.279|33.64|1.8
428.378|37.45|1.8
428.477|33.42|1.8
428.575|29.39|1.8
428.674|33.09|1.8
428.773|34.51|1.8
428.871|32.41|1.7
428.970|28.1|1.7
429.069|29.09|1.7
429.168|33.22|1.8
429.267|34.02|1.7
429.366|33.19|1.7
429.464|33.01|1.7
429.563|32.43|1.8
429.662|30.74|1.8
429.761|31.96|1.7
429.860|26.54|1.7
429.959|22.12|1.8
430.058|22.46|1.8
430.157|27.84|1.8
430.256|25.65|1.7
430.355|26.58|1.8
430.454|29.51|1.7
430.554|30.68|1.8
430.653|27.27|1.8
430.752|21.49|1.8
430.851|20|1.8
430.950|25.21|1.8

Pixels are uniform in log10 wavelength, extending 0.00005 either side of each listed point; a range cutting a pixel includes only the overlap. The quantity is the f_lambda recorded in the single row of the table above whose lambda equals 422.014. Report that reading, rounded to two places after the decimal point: 40.17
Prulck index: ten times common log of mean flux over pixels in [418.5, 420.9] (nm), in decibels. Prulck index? 15.6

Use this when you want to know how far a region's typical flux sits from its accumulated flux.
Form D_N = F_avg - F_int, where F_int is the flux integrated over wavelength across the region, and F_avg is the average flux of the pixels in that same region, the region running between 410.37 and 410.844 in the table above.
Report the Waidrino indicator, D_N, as 19.2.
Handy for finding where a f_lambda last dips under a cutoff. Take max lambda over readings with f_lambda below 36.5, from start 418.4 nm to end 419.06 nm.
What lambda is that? 418.820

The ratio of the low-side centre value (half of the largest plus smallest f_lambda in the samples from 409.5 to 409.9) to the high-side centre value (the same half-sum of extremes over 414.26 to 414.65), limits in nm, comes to 1.03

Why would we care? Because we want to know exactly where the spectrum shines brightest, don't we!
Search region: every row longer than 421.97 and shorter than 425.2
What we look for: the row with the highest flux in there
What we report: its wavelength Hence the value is 422.111 nm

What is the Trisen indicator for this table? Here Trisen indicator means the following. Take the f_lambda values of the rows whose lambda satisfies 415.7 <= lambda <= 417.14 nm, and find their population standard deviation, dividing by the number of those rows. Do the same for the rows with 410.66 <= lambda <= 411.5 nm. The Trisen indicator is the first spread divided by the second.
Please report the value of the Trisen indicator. 0.95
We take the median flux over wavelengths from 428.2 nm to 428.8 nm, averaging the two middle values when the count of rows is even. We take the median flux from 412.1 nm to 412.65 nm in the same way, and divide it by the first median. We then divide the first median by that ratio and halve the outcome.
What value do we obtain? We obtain 13.9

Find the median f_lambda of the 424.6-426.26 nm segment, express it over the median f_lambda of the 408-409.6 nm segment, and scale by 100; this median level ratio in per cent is 94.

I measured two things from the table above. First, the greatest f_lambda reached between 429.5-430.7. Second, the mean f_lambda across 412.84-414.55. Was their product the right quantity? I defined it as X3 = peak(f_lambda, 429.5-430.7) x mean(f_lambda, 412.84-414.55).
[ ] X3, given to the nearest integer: 1195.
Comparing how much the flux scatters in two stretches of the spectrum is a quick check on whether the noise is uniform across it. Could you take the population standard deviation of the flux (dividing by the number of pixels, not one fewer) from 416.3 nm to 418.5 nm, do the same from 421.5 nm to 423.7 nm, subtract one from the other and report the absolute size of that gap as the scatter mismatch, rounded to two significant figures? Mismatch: 2.9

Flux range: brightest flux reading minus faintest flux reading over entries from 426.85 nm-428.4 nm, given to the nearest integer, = 17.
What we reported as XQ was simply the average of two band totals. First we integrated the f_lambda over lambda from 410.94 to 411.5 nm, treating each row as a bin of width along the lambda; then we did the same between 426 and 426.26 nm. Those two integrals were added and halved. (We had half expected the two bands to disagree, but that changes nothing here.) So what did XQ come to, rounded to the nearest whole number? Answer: 16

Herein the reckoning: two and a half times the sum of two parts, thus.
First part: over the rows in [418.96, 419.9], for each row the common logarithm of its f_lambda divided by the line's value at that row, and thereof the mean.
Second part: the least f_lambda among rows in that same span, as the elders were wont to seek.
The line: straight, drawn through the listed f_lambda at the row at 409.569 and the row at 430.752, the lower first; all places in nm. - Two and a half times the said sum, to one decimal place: 78.6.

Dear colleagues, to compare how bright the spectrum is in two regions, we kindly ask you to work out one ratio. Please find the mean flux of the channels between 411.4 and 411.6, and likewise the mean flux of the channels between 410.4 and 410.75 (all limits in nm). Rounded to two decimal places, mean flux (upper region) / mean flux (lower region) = 1.10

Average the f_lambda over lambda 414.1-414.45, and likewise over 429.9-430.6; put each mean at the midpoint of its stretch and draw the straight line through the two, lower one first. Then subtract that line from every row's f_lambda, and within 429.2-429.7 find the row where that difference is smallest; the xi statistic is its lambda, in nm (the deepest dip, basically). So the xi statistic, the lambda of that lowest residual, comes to 429.662 nm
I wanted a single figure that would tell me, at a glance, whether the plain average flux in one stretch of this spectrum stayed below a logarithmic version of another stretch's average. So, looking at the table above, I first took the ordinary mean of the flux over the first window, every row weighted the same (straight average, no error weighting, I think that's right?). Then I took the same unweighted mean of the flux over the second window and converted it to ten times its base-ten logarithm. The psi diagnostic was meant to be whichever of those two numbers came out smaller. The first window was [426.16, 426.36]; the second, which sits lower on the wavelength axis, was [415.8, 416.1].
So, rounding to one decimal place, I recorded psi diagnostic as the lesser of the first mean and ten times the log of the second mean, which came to 15.9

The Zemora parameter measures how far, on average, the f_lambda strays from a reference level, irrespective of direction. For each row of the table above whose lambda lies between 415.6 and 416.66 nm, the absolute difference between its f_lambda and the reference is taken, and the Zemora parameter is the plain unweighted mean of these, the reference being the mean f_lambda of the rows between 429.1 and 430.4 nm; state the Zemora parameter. 8.8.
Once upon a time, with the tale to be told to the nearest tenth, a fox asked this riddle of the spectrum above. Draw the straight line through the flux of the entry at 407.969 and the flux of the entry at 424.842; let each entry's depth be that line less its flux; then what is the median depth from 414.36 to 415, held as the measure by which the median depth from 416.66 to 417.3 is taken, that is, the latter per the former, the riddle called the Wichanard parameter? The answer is 0.5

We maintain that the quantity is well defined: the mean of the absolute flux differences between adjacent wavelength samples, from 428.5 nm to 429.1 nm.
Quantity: 2.5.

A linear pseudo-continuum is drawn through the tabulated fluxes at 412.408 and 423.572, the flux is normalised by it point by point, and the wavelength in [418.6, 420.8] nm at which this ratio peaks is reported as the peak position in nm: 420.366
